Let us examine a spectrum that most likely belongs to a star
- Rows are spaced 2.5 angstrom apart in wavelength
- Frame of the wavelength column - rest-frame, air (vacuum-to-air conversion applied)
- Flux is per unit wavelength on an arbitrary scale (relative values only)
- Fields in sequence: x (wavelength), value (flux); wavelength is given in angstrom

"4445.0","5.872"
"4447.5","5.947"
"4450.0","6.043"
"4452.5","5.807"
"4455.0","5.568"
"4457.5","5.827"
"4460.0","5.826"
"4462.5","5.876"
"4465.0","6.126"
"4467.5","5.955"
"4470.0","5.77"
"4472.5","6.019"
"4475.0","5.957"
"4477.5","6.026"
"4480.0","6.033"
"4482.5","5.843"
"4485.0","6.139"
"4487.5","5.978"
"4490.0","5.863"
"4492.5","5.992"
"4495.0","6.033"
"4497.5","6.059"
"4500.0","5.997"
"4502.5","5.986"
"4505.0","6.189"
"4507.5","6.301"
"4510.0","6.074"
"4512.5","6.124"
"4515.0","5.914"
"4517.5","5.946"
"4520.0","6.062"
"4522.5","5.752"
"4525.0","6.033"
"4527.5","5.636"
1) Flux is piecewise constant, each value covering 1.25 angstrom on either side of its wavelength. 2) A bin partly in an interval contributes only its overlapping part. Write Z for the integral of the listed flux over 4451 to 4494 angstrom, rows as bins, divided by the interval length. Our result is 5.92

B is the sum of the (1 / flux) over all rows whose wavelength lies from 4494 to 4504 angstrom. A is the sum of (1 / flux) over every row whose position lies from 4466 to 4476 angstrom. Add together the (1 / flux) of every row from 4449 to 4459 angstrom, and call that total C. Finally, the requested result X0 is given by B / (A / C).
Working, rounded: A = 0.675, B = 0.665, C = 0.689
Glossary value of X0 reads 0.678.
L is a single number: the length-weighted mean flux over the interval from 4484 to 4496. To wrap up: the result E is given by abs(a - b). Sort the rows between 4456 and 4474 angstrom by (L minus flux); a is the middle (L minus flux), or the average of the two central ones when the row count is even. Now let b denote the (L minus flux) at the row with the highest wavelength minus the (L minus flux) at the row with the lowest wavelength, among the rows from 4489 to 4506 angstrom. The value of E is 0.4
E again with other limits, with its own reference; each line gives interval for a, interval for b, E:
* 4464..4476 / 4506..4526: 0.2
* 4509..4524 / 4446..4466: 0.2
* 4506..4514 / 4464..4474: 0.2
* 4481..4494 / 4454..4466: 0.6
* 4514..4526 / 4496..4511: 0.1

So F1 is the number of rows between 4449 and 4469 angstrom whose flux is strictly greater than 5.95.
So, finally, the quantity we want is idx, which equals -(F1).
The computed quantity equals -3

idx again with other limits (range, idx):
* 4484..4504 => -7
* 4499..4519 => -6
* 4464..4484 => -6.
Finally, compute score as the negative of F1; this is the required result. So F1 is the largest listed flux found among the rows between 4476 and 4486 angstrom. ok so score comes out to -6.14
